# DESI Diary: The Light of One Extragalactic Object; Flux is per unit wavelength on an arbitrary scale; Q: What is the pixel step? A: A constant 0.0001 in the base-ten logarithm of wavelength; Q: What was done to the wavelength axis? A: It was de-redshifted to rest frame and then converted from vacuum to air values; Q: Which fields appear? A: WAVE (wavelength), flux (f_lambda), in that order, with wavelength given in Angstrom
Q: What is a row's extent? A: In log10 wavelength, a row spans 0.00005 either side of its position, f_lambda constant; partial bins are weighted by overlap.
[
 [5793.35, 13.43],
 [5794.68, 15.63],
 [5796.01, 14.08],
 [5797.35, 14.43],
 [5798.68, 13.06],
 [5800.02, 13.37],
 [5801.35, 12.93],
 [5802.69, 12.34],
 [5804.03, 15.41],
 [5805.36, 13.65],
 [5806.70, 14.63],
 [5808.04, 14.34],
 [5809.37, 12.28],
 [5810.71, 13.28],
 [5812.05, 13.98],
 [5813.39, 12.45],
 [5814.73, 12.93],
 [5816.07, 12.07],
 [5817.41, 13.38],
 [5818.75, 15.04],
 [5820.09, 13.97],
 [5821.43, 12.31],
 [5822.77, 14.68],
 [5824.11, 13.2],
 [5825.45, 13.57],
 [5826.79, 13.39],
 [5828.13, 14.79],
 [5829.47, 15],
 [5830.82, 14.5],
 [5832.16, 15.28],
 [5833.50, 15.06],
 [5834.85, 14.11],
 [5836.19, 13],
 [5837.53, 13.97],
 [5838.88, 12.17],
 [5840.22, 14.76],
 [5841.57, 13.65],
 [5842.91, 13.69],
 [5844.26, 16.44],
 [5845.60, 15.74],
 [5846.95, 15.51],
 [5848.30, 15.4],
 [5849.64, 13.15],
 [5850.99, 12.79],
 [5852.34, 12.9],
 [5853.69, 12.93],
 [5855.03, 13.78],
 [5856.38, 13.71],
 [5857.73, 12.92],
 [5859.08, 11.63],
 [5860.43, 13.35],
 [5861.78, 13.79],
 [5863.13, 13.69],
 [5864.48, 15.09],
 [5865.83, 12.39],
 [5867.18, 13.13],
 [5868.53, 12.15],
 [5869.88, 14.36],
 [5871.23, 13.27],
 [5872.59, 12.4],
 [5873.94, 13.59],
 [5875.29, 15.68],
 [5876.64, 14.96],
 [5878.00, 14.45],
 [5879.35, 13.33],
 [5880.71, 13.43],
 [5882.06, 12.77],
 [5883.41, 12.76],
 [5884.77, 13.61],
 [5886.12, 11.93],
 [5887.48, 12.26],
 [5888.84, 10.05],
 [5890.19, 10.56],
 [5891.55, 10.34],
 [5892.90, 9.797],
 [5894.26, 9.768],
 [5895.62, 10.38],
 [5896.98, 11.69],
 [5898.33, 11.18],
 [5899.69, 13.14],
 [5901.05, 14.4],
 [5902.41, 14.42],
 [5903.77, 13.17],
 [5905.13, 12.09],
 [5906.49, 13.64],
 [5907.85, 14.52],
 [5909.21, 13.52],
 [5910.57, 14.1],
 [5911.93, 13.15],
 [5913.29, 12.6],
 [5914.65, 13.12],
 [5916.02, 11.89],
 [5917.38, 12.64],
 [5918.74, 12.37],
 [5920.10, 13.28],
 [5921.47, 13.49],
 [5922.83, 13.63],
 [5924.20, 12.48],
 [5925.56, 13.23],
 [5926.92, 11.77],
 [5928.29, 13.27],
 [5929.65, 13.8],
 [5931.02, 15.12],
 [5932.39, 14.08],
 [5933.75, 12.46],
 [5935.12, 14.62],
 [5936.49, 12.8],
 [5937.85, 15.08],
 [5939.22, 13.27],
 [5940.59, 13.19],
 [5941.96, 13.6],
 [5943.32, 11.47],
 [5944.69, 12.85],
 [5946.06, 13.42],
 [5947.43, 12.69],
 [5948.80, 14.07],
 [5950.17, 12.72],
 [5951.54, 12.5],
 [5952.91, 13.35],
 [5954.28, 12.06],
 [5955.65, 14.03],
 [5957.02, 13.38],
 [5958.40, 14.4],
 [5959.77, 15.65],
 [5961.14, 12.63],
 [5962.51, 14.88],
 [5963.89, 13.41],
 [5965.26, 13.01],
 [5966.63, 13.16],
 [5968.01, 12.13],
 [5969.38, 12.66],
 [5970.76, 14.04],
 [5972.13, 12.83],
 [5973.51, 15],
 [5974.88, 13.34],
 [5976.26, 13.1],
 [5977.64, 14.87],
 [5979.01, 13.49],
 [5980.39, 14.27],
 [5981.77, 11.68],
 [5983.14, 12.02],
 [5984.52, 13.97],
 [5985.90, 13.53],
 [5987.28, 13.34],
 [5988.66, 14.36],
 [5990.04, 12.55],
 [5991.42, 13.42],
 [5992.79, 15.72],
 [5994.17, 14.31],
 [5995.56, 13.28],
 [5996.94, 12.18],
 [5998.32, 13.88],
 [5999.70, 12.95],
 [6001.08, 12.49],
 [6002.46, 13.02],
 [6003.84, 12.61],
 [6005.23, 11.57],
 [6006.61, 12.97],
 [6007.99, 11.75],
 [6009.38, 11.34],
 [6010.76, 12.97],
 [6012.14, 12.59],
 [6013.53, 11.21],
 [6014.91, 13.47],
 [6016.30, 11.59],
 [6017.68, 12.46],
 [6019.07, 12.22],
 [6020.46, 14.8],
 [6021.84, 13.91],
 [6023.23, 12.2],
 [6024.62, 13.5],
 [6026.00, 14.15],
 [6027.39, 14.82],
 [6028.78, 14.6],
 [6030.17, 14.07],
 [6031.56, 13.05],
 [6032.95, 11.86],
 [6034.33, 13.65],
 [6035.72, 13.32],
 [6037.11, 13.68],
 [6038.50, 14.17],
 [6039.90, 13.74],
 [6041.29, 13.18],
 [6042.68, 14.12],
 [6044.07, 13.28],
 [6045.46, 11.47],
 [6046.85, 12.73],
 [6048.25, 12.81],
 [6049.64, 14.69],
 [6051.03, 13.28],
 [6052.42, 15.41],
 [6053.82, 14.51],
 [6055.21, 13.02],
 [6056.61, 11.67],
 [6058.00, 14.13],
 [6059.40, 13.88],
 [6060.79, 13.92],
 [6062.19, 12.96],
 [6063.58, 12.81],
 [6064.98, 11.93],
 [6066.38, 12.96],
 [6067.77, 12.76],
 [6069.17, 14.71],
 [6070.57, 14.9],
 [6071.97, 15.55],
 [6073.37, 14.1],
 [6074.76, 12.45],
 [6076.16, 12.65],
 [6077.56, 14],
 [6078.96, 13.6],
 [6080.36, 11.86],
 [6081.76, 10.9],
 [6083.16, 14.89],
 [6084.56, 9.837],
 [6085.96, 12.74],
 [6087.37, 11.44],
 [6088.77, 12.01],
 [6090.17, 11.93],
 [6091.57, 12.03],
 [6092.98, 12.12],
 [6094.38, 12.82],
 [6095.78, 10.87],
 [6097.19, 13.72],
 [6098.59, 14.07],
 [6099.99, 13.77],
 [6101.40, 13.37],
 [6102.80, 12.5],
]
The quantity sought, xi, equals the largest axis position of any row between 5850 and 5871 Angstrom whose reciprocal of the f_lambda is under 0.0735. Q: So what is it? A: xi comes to 5869.88 Angstrom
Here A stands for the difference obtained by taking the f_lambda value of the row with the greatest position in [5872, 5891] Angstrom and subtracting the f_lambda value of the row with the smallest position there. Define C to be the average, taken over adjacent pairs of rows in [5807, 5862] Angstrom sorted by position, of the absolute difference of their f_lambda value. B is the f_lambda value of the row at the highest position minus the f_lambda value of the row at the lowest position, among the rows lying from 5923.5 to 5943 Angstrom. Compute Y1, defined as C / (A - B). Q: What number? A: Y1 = 0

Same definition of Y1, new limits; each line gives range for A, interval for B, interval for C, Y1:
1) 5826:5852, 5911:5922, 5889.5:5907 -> -1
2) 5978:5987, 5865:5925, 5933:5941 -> -33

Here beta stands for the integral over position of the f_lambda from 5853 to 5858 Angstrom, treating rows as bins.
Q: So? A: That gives 67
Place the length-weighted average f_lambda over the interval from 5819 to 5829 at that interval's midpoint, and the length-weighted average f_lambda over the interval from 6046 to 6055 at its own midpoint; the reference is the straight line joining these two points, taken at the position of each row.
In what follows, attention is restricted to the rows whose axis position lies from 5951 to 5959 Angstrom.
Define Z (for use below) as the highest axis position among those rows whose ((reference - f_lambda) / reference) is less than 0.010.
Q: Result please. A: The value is 5958.40 Angstrom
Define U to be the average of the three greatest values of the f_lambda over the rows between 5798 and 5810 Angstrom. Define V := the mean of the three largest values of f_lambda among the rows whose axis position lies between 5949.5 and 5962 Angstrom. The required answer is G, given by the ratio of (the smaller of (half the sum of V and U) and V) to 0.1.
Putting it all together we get 147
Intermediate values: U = 14.8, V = 14.7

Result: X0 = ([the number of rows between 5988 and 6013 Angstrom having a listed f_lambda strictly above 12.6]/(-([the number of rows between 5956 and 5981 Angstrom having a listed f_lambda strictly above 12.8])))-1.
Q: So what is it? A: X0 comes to -1.7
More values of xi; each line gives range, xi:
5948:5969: 5962.51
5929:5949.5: 5948.80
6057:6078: 6077.56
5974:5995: 5994.17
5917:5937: 5935.12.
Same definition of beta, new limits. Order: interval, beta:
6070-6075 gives 72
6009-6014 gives 61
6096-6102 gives 81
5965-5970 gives 64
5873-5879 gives 87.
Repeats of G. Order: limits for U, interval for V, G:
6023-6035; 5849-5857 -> 135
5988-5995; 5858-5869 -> 142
